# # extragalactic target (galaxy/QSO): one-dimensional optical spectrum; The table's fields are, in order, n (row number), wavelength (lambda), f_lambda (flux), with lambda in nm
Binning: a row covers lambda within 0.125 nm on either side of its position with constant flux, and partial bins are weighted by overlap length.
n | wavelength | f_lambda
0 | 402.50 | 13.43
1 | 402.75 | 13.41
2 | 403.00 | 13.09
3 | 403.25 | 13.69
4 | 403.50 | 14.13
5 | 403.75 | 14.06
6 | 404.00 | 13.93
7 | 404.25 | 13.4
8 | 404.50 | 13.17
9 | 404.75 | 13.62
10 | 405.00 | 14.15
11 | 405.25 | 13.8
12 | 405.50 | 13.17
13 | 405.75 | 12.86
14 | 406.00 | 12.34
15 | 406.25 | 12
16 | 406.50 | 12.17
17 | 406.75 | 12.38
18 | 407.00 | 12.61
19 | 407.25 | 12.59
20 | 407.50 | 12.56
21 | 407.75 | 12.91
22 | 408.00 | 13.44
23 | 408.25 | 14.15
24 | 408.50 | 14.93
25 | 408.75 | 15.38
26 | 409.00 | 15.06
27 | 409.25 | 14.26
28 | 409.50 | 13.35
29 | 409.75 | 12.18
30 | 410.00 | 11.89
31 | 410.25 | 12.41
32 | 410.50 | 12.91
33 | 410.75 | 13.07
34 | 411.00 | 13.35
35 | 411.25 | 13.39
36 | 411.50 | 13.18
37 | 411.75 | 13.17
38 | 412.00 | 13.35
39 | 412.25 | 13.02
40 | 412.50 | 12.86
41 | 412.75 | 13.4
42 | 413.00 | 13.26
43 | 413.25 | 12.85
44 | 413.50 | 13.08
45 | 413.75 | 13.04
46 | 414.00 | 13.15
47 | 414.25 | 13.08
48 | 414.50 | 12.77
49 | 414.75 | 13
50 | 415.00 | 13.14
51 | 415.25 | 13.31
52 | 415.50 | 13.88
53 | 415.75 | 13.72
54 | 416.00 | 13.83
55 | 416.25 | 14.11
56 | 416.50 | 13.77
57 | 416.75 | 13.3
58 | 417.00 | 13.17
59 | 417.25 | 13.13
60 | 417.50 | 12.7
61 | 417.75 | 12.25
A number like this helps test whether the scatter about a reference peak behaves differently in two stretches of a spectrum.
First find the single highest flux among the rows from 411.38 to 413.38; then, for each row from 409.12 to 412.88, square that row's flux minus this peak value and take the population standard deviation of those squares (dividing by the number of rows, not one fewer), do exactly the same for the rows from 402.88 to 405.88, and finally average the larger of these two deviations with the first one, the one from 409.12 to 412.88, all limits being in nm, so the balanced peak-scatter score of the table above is 0.65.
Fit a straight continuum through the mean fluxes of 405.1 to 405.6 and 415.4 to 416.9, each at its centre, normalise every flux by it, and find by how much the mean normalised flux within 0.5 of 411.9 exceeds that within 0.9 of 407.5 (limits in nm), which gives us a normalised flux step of 0.009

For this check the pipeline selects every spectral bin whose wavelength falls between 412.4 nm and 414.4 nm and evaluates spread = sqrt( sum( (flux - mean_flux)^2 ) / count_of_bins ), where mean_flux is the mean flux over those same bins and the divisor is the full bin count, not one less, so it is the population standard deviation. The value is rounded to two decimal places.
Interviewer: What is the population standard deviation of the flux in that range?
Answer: 0.17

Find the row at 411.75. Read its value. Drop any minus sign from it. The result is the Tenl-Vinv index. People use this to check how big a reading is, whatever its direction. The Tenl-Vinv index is 13.17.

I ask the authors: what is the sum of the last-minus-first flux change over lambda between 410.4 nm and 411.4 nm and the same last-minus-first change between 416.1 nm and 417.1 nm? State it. -0.5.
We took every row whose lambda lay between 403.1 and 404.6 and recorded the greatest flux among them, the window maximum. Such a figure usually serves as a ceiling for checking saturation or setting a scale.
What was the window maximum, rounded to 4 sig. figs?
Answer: 14.13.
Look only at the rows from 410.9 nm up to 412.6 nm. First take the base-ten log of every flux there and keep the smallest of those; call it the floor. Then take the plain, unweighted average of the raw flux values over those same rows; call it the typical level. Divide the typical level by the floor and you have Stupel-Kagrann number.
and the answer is 11.89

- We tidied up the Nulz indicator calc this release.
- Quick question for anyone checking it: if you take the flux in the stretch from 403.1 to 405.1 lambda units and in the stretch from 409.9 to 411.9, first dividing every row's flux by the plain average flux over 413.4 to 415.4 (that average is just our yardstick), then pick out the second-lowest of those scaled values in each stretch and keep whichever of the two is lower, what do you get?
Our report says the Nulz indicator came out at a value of 0.95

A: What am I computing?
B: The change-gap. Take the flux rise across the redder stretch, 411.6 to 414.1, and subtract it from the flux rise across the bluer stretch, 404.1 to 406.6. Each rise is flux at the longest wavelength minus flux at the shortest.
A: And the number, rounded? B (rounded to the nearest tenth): -1.2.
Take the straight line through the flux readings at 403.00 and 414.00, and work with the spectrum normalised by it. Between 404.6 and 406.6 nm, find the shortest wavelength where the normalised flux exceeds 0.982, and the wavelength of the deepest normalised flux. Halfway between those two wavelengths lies 405.50 nm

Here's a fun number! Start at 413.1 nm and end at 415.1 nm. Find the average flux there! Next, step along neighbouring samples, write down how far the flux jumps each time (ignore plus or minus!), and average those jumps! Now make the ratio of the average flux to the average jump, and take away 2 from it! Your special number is 79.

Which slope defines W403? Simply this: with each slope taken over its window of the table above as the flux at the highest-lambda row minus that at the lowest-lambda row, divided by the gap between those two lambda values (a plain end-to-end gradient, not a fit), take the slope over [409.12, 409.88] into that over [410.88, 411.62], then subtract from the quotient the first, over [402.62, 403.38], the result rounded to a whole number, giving 0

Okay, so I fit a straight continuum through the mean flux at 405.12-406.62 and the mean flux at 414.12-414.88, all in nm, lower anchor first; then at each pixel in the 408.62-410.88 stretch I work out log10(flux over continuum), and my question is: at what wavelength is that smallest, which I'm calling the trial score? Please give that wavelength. 410.00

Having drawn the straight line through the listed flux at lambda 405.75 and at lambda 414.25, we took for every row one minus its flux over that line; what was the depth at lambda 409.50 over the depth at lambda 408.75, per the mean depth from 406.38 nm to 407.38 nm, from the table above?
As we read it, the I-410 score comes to 5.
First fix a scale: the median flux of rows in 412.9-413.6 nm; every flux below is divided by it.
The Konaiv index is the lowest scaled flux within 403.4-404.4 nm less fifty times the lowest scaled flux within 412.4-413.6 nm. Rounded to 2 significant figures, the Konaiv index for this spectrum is -48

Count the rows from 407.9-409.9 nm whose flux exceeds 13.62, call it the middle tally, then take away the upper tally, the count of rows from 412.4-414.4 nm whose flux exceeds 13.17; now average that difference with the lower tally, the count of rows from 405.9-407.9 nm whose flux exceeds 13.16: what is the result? 1.5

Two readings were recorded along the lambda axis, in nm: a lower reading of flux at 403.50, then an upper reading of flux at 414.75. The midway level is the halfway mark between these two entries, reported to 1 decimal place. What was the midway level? 13.6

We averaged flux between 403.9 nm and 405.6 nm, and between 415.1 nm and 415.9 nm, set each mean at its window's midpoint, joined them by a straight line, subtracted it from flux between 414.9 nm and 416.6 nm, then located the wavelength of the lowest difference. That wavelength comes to 415.00 nm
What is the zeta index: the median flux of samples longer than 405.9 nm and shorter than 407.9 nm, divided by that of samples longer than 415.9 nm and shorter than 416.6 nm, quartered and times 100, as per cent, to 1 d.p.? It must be 22.5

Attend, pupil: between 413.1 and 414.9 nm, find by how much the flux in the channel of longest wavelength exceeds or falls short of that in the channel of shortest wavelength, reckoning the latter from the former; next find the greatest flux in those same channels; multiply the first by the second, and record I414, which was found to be 2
